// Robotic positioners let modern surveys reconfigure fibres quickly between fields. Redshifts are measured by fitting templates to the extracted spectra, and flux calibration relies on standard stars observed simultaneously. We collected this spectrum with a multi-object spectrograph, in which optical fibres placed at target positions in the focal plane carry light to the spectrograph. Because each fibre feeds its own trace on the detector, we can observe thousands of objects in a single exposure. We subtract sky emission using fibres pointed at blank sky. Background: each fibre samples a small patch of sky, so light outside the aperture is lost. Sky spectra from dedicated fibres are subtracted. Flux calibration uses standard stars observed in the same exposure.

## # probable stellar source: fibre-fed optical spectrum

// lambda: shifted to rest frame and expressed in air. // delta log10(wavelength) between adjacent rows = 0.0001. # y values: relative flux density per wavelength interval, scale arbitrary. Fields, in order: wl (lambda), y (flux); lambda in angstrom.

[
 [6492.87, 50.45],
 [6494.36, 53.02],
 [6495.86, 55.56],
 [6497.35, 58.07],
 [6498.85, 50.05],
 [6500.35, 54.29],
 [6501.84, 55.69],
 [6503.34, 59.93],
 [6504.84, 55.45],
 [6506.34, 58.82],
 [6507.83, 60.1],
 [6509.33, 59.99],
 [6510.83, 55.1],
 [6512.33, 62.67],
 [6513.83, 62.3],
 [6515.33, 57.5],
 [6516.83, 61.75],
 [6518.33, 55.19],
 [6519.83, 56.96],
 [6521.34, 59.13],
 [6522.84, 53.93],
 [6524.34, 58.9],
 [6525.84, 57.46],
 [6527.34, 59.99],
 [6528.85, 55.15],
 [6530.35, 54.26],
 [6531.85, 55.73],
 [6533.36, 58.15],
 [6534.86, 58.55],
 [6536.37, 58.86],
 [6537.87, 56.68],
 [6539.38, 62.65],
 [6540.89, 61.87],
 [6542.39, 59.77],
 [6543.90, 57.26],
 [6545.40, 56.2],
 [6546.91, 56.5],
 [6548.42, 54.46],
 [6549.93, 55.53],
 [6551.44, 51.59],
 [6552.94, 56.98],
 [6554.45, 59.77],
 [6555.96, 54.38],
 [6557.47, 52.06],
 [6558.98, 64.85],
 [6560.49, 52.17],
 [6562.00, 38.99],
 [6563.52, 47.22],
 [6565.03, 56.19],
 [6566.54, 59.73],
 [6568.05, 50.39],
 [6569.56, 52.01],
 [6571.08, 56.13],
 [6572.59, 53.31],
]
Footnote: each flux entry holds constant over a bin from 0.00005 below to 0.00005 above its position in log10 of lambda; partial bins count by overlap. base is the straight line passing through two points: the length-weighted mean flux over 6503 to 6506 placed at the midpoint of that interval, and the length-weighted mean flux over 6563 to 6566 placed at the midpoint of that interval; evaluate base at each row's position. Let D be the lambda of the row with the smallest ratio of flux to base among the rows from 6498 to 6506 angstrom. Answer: 6498.85 angstrom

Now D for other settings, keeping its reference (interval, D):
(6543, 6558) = 6551.44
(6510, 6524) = 6522.84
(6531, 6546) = 6531.85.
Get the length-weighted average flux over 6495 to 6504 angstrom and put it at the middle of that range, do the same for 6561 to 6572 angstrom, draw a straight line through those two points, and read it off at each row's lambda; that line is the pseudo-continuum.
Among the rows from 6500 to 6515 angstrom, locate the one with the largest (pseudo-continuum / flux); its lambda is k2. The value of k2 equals 6500.35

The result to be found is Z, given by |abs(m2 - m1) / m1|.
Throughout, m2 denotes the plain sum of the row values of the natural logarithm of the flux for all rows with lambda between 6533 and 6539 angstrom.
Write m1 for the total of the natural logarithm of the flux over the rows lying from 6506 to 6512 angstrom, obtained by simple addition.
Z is 0.002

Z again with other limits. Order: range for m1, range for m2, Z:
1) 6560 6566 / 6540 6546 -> 0.051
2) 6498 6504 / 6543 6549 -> 0.005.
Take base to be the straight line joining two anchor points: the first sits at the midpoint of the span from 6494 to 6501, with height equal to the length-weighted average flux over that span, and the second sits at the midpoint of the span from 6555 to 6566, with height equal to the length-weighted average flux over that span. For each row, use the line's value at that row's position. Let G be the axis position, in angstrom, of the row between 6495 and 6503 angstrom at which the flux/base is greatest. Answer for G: 6497.35 angstrom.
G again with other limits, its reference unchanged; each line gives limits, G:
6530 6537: 6536.37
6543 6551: 6543.90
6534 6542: 6539.38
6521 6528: 6527.34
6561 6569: 6566.54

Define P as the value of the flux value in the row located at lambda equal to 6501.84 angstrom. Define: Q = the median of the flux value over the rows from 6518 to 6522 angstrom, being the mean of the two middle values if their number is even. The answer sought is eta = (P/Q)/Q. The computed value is 0.0172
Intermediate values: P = 55.69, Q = 57.0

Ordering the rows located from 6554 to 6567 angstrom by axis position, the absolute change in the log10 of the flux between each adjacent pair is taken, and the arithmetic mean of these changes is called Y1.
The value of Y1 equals 0.070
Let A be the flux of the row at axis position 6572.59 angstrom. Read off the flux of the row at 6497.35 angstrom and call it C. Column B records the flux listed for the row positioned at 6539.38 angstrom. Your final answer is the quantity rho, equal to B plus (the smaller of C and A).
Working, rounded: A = 53.31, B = 62.65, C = 58.07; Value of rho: 116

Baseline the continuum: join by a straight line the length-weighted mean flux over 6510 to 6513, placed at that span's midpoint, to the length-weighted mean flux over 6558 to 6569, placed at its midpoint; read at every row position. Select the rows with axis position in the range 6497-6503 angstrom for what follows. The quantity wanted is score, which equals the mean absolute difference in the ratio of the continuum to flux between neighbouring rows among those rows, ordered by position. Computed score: 0.097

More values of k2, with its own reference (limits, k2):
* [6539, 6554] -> 6551.44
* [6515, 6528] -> 6522.84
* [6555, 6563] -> 6562.00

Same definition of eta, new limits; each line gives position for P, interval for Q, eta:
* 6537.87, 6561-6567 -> 0.0212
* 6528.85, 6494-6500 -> 0.0187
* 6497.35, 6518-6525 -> 0.0179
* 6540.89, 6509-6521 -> 0.0179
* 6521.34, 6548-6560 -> 0.0196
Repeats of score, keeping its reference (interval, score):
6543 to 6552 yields 0.030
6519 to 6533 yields 0.052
